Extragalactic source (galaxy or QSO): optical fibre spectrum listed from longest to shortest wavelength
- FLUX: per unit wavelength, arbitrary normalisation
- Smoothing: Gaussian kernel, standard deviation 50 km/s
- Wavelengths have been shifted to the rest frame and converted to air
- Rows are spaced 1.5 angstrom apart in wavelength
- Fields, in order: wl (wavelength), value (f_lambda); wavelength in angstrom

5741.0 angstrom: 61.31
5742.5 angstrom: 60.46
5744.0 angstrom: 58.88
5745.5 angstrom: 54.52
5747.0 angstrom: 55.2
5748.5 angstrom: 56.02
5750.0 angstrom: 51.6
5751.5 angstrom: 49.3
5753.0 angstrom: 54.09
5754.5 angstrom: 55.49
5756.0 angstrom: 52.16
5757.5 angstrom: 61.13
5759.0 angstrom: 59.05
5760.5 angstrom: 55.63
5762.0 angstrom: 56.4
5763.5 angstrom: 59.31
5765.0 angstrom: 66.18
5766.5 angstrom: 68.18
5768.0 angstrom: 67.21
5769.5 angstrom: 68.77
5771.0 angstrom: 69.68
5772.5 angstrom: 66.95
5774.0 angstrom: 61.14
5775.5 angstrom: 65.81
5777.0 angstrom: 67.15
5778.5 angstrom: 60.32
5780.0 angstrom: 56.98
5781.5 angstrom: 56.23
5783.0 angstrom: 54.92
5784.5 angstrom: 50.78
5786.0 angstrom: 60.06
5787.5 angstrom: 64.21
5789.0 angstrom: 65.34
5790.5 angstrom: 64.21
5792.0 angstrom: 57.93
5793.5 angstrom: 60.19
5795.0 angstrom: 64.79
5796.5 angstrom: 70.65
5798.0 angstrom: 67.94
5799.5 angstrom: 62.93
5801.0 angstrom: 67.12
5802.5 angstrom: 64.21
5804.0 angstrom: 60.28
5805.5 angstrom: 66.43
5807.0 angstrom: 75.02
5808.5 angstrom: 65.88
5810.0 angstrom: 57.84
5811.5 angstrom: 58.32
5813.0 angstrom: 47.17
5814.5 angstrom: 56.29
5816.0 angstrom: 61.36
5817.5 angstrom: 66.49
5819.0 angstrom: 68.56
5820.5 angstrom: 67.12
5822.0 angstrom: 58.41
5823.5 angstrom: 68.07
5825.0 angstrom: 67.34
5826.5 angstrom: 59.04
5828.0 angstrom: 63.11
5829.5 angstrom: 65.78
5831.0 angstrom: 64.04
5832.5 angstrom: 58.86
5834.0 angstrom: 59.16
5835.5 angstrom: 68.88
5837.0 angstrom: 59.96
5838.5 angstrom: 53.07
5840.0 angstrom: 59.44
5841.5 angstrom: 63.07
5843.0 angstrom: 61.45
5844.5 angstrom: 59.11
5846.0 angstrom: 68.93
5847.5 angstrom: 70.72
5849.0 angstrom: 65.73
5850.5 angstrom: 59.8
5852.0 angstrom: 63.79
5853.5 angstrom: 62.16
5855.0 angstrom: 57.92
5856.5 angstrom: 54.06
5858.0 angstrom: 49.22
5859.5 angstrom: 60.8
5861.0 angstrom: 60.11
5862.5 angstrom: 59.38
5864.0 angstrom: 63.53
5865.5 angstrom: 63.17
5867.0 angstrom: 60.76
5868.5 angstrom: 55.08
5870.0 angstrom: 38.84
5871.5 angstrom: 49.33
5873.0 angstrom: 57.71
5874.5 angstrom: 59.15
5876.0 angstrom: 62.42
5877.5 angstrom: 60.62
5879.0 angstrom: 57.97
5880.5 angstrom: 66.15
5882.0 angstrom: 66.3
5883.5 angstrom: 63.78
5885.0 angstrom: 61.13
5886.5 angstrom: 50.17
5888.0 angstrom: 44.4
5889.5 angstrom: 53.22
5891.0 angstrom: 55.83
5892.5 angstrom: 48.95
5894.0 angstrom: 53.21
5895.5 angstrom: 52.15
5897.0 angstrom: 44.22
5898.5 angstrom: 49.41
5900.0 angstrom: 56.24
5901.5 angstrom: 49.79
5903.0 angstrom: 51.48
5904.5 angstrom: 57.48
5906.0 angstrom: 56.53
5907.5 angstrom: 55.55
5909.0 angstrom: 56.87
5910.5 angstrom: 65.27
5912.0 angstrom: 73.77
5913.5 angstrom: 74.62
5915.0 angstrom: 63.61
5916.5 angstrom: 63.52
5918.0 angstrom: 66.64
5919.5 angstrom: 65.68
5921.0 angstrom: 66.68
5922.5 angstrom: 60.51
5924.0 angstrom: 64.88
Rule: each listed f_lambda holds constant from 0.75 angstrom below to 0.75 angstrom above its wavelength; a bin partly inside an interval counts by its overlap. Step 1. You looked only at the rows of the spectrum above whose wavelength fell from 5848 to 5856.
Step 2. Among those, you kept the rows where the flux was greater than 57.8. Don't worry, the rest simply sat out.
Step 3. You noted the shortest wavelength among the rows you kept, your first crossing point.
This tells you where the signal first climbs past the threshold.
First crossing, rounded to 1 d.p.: 5849.0 angstrom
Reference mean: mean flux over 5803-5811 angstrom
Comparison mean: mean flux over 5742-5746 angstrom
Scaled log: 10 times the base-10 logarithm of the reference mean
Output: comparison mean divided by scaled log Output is 3.20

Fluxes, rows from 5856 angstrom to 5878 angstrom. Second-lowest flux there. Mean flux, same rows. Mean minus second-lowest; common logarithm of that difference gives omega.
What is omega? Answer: 0.89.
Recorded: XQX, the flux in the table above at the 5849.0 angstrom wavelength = 65.73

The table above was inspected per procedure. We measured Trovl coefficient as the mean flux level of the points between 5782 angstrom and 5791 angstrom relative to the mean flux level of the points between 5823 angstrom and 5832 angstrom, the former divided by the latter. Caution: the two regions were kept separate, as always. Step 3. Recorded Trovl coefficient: 0.93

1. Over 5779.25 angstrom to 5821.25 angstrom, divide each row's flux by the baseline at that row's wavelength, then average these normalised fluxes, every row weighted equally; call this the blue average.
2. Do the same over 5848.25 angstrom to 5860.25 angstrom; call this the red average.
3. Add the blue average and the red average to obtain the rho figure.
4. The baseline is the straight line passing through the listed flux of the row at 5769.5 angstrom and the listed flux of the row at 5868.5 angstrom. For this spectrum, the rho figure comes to 2.00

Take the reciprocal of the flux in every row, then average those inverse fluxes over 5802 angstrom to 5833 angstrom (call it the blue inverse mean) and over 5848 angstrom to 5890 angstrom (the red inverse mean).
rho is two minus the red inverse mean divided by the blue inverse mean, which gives 0.91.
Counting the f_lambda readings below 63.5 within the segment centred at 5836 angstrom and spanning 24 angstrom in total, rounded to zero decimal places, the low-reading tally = 10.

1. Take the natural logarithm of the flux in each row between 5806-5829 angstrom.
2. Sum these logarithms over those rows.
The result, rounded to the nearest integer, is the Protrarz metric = 62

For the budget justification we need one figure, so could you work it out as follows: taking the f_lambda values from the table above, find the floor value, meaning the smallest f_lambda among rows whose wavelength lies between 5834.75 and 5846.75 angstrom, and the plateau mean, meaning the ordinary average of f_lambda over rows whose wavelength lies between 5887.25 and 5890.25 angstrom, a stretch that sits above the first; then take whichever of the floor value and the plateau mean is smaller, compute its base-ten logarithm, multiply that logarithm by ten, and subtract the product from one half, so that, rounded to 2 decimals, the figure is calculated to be -16.39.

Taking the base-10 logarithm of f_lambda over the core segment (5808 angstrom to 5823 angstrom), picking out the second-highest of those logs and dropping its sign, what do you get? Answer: 1.83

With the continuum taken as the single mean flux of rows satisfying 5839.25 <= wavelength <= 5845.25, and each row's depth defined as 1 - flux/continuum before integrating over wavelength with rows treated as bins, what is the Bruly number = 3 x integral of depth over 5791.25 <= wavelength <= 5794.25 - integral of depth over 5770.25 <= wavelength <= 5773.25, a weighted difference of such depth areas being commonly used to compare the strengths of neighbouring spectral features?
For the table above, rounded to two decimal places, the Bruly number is 0.63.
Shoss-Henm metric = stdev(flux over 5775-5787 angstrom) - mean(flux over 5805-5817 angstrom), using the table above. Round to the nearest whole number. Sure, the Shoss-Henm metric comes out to -56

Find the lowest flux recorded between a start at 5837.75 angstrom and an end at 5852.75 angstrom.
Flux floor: 53.07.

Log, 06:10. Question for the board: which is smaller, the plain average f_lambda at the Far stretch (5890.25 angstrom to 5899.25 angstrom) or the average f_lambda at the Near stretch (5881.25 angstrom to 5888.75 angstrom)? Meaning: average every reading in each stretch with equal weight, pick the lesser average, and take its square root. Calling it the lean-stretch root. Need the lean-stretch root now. 7.12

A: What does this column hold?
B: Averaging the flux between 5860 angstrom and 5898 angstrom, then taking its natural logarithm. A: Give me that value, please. 4.03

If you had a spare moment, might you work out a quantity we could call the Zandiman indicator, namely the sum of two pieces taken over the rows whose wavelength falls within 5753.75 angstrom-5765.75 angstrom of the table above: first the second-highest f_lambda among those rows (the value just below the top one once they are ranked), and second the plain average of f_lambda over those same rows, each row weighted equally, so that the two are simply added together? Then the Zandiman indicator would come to 119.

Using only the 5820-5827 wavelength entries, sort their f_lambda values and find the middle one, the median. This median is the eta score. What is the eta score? 67.1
